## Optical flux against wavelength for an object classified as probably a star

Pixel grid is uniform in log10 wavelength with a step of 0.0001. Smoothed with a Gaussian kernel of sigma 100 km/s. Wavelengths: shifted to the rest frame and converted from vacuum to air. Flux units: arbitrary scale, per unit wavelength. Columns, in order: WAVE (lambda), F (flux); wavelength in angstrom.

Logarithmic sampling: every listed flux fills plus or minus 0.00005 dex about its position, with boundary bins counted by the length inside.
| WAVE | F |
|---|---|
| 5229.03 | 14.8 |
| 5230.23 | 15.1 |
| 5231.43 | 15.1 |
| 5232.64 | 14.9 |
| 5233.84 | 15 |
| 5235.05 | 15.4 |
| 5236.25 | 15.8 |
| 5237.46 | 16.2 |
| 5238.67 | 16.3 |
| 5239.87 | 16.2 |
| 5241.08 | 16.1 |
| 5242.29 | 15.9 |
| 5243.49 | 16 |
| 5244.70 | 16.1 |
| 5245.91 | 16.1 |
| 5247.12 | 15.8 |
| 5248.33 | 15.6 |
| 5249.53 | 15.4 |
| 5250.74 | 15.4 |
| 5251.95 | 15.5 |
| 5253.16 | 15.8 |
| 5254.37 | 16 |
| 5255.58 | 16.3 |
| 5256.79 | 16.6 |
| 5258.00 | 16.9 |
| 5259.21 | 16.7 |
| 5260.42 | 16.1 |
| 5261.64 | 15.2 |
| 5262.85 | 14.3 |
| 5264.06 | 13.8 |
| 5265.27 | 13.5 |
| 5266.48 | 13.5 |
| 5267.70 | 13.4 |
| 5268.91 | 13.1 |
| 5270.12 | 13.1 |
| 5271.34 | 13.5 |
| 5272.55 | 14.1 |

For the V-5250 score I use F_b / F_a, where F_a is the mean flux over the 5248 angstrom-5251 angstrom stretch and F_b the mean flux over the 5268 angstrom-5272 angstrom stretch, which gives 0.86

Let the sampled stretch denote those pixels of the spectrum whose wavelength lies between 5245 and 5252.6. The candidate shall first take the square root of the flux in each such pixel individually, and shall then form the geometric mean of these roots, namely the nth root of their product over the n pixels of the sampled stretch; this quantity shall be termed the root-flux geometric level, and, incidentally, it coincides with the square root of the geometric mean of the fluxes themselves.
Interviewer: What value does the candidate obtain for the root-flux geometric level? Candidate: 3.95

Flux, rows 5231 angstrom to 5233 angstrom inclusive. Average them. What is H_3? 15.0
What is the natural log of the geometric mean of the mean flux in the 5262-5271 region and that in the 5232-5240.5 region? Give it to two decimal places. 2.68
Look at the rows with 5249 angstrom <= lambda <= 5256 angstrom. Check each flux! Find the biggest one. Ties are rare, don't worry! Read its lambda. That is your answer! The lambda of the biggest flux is 5255.58 angstrom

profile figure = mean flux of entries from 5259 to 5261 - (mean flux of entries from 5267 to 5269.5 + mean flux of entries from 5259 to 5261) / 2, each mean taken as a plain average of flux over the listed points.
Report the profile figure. 1.6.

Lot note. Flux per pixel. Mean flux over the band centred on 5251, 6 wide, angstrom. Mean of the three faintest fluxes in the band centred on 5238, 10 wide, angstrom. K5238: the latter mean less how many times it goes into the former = 14.4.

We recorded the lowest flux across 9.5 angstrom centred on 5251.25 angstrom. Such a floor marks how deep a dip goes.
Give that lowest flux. 15.4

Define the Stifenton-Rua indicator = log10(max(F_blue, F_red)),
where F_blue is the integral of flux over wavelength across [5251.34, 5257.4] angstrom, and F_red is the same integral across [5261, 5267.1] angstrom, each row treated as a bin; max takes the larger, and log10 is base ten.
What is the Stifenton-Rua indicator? 1.99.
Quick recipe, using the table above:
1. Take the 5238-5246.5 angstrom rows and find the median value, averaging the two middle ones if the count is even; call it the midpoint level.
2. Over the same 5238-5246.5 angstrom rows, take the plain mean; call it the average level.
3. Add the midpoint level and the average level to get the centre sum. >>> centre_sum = 32.2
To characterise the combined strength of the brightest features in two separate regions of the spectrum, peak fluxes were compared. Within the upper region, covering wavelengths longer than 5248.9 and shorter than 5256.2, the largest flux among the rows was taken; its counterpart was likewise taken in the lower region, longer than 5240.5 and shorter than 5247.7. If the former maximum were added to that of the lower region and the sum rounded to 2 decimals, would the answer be 32.40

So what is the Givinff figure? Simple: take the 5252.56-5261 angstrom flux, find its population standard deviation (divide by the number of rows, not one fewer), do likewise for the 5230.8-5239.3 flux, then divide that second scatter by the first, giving 1.4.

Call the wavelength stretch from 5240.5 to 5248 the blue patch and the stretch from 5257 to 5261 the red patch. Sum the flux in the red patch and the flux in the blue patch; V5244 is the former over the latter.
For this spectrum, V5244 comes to 0.52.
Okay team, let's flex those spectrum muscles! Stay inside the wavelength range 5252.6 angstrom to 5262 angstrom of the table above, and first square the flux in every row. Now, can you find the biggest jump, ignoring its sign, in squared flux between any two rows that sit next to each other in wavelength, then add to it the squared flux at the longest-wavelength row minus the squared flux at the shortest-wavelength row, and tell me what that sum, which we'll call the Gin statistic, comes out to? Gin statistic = 10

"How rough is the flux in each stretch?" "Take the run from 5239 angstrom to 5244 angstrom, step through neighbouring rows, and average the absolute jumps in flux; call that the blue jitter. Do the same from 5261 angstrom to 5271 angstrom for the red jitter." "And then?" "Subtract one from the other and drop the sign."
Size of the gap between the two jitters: 0.17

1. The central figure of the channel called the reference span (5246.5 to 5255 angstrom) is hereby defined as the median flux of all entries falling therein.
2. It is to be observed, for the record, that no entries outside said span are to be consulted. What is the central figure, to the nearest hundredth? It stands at 15.60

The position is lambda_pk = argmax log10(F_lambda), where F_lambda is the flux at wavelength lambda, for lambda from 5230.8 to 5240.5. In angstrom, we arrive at 5238.67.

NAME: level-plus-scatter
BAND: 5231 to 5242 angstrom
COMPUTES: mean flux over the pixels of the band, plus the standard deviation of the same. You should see 16.2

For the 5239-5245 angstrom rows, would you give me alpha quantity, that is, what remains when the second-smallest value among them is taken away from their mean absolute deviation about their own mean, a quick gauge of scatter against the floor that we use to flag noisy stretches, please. -15.9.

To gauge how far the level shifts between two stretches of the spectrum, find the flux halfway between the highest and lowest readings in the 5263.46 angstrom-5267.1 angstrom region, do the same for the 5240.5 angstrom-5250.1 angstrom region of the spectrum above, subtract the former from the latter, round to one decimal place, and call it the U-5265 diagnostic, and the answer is 2.1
